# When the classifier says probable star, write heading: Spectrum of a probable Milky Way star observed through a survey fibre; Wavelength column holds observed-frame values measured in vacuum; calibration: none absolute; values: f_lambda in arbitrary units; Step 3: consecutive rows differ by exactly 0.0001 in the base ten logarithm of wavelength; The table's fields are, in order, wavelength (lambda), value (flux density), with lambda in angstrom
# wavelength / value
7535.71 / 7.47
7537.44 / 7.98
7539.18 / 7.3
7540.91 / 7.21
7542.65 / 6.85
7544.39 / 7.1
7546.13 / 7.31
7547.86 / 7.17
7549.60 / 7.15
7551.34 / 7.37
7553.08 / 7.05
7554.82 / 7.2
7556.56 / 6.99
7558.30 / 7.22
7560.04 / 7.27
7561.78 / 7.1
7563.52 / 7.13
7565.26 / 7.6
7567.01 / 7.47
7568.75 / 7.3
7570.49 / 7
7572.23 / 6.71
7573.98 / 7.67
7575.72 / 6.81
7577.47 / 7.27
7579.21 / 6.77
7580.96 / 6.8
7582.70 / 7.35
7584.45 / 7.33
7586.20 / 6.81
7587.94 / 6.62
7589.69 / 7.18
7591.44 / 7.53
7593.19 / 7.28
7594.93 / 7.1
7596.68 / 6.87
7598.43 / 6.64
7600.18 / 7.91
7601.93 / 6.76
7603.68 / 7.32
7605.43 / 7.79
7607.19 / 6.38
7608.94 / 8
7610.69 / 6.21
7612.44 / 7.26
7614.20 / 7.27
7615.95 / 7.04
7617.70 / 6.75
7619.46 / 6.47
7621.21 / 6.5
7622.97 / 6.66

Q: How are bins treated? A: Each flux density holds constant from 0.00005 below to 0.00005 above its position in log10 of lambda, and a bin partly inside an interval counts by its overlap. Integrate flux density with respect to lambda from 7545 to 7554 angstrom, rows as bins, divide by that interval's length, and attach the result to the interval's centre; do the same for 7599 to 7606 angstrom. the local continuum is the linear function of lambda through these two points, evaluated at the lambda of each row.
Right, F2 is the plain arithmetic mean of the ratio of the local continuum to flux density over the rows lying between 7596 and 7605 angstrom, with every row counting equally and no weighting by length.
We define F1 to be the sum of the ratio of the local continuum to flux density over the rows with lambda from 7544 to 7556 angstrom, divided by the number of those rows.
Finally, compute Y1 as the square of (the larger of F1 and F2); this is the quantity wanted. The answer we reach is 1.09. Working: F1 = 1.00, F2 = 1.045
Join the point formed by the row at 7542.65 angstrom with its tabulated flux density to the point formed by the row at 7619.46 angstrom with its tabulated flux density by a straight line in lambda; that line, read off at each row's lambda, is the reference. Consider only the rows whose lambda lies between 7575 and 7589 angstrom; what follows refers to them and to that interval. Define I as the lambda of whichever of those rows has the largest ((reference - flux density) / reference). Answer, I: 7587.94 angstrom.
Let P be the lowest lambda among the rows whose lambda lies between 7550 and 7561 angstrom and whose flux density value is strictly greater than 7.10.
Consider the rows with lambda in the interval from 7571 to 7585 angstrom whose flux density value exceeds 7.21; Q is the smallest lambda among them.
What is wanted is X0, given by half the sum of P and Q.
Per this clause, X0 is 7562.7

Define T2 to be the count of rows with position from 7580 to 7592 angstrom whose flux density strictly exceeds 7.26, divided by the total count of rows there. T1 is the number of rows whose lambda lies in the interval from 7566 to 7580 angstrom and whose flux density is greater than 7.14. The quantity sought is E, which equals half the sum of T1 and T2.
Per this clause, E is 2.2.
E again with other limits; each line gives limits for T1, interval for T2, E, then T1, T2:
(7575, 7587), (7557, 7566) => 1.7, 3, 0.40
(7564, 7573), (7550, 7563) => 1.6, 3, 0.29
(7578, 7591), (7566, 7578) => 1.8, 3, 0.57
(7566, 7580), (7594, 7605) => 2.2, 4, 0.33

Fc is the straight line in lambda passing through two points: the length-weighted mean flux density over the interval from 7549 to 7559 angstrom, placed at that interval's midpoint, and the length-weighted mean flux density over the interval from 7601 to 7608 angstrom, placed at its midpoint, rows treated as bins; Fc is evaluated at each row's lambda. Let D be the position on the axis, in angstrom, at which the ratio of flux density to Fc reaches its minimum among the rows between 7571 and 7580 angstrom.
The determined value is 7572.23 angstrom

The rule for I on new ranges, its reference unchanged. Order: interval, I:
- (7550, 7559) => 7556.56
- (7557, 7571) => 7570.49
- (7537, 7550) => 7542.65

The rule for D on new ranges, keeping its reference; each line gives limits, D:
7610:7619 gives 7610.69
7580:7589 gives 7587.94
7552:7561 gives 7556.56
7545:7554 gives 7553.08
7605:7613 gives 7610.69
